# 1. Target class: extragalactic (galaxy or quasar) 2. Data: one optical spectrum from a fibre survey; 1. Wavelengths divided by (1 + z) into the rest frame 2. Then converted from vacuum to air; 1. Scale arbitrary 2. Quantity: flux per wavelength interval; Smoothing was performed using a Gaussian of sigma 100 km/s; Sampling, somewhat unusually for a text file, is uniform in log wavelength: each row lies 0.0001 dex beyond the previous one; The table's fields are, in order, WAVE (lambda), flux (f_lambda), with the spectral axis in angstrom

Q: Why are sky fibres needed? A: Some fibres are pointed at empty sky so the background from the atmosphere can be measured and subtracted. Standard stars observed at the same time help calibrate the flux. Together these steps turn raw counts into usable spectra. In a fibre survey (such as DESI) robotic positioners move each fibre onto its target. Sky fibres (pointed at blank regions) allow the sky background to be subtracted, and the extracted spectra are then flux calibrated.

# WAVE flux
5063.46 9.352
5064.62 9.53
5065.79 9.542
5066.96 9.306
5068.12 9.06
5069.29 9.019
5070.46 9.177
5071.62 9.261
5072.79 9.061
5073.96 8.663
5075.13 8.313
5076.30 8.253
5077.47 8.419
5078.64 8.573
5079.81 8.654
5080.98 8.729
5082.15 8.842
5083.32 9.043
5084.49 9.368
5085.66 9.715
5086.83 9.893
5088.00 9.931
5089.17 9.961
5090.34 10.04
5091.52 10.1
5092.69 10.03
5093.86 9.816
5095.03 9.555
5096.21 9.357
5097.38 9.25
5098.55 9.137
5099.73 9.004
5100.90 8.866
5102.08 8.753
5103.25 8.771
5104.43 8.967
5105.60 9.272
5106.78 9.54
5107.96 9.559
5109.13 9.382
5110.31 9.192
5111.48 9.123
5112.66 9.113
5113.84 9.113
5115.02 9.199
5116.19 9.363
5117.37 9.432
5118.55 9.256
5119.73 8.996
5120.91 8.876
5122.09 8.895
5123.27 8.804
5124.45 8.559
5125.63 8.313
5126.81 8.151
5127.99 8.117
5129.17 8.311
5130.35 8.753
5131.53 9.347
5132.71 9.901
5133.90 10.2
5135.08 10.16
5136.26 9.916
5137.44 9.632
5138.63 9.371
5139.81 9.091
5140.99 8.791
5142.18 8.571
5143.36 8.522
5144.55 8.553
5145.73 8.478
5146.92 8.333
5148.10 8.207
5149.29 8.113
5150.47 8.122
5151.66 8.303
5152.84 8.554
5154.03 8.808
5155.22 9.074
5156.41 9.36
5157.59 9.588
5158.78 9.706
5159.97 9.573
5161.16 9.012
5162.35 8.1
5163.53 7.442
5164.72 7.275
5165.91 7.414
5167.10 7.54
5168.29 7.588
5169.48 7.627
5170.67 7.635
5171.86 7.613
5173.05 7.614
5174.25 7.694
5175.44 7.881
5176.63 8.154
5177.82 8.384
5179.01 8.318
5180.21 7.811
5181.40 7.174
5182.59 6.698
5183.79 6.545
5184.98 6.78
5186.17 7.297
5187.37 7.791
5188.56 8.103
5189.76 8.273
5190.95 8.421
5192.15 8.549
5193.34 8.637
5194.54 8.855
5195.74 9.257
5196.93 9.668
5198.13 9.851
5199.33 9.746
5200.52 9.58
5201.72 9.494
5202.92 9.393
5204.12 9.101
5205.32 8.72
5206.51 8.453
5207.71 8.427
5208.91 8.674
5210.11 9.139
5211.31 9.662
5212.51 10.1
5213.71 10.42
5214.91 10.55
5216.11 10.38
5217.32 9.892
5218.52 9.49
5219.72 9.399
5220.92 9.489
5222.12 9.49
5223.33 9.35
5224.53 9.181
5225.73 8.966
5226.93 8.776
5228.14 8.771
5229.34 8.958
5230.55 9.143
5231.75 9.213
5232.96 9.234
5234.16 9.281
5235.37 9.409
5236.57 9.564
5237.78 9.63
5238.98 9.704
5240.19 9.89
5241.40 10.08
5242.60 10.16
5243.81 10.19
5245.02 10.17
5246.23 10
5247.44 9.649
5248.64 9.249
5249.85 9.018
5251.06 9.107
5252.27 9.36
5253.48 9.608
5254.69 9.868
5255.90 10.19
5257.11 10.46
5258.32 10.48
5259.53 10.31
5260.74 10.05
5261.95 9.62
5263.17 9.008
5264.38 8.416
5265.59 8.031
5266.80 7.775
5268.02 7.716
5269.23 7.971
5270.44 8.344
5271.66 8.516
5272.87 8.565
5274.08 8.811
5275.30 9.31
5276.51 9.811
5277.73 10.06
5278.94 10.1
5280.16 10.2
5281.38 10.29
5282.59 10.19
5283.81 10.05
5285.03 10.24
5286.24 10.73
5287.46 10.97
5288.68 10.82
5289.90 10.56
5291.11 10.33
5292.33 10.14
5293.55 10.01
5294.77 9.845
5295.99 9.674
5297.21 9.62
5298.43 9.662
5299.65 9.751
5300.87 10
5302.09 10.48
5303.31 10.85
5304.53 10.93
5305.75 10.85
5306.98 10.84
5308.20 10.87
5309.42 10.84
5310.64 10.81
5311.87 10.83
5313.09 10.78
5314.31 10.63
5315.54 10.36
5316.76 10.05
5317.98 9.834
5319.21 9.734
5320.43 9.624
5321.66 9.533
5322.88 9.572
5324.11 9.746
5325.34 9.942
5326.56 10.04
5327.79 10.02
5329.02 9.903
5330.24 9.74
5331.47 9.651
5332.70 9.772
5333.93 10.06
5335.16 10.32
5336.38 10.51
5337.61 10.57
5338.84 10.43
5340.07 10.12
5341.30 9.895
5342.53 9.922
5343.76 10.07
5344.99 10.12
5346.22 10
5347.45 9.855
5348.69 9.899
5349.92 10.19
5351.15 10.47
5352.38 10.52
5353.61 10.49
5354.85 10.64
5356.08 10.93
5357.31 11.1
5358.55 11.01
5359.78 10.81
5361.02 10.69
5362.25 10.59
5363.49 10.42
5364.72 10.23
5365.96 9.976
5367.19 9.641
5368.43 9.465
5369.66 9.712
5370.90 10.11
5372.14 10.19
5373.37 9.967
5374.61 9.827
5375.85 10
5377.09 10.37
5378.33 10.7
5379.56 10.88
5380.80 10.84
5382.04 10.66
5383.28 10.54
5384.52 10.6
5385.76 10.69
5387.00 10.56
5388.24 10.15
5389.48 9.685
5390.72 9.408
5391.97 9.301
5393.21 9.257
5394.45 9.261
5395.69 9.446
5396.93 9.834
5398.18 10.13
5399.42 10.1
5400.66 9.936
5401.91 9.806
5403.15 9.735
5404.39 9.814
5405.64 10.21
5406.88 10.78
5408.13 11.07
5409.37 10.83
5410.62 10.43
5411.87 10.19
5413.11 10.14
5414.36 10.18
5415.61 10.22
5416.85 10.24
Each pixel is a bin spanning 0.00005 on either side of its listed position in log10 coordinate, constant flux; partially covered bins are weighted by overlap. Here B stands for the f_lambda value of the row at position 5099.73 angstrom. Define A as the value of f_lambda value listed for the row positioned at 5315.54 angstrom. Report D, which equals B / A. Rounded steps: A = 10.36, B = 9.004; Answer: 0.87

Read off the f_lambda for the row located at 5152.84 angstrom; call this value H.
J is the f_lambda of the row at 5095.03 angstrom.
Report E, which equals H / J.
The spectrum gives 0.90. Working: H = 8.554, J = 9.555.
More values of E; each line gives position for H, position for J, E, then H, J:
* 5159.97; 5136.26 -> 0.97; 9.573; 9.916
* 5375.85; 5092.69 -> 1.00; 10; 10.03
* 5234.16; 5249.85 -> 1.03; 9.281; 9.018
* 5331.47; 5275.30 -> 1.04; 9.651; 9.31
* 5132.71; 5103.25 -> 1.13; 9.901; 8.771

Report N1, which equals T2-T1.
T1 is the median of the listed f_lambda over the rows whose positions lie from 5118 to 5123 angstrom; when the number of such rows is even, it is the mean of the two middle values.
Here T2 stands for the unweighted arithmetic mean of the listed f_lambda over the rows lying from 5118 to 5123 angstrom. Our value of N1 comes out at 0.06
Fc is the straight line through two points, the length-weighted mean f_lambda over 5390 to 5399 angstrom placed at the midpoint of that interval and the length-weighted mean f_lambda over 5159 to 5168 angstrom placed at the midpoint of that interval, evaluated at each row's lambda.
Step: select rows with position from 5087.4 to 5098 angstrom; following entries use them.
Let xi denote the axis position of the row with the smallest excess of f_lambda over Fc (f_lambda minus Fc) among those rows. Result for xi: 5097.38 angstrom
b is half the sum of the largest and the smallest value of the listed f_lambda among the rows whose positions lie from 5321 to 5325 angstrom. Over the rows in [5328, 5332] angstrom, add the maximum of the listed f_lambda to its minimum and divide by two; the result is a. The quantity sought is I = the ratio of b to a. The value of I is 0.99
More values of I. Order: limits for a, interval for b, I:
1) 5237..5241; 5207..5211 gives 0.90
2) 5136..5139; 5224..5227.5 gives 0.93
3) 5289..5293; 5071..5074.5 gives 0.87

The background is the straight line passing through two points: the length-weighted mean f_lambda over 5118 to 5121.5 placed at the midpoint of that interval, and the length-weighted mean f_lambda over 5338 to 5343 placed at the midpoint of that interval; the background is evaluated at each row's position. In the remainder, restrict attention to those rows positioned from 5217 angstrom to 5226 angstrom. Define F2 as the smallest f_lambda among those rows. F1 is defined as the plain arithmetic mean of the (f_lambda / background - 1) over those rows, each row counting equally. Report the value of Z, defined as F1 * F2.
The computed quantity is -0.1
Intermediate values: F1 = -0.01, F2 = 8.966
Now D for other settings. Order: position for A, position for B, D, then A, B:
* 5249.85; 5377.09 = 1.15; 9.018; 10.37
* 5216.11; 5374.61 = 0.95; 10.38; 9.827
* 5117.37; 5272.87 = 0.91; 9.432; 8.565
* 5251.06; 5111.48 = 1.00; 9.107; 9.123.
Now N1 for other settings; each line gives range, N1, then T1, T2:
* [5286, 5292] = -0.05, 10.7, 10.7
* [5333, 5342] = -0.05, 10.3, 10.3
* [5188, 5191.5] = -0.01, 8.3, 8.3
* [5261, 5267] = 0.15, 8.4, 8.6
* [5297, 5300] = 0.02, 9.7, 9.7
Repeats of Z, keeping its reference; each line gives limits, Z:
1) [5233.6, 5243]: 0.1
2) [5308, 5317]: 0.7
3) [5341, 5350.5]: -0.1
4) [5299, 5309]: 0.6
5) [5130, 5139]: 0.5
